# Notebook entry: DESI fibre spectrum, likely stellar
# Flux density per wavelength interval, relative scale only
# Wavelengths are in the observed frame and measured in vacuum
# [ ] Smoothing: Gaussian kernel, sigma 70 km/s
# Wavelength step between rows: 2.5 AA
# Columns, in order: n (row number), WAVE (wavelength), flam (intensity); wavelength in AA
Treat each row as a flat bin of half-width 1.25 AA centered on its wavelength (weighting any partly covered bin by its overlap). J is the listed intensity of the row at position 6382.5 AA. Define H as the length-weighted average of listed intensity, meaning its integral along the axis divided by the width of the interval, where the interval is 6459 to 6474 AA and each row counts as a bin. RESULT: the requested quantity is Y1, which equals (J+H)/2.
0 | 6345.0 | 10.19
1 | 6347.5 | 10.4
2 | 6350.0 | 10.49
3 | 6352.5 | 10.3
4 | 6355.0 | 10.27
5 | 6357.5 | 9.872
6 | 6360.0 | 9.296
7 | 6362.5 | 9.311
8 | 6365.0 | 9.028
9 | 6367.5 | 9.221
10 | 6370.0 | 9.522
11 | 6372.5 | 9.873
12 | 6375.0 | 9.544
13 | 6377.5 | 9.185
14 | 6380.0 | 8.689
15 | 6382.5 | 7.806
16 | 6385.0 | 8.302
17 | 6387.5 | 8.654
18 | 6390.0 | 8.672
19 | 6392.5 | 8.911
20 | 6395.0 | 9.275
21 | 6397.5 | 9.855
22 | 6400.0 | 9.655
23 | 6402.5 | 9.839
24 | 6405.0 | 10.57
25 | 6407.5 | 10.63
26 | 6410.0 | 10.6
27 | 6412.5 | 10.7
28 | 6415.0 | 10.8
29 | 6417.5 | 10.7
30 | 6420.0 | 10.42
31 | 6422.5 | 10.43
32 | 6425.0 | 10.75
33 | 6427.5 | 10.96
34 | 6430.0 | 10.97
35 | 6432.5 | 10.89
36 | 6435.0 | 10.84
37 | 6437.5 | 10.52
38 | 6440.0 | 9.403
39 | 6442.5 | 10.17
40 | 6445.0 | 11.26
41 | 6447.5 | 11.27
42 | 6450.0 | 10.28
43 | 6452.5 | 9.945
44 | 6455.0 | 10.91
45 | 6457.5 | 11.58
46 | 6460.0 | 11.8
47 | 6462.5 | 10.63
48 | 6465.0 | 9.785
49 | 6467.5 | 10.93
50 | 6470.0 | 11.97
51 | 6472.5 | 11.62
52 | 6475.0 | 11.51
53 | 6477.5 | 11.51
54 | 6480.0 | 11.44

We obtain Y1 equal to 9.5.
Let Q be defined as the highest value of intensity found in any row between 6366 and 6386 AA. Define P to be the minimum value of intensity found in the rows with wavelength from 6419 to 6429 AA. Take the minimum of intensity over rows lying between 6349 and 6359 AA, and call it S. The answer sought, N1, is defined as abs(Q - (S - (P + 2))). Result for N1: 12.4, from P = 10.42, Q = 9.873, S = 9.872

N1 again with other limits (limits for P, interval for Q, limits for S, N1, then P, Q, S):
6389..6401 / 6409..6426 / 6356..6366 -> 12.4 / 8.672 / 10.8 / 9.028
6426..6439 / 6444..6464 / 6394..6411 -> 15.0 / 10.52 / 11.8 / 9.275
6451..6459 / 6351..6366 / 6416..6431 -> 11.8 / 9.945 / 10.3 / 10.42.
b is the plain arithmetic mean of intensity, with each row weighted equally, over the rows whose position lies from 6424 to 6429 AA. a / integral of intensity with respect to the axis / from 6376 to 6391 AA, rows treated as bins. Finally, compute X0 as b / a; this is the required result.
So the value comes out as 0.084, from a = 128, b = 10.9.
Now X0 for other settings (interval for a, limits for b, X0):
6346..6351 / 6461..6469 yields 0.200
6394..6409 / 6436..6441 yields 0.066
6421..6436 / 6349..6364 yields 0.061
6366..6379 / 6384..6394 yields 0.070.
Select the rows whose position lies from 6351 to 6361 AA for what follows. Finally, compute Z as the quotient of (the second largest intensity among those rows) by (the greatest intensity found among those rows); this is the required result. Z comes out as 0.997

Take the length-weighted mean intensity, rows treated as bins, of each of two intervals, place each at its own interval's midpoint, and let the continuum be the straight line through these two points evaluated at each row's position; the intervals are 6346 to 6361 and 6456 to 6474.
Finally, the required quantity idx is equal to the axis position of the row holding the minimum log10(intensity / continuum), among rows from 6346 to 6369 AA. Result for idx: 6365.0 AA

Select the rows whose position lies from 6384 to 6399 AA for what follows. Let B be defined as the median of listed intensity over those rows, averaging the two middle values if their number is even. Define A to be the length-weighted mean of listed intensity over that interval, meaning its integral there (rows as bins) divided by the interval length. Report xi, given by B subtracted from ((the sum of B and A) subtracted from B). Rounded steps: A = 9.0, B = 8.8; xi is -18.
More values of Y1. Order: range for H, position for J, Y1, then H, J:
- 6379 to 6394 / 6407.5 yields 9.6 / 8.52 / 10.63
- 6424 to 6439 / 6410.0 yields 10.7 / 10.80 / 10.6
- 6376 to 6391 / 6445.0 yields 9.9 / 8.57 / 11.26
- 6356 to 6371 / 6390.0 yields 9.0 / 9.39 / 8.672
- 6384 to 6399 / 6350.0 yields 9.7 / 8.97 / 10.49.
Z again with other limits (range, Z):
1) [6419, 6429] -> 0.981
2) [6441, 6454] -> 0.999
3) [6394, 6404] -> 0.998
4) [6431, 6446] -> 0.967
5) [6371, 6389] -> 0.967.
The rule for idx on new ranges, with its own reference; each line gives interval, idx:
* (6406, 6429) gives 6422.5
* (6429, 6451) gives 6440.0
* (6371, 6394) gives 6382.5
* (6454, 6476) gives 6465.0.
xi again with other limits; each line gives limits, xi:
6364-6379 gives -19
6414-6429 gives -21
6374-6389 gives -17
